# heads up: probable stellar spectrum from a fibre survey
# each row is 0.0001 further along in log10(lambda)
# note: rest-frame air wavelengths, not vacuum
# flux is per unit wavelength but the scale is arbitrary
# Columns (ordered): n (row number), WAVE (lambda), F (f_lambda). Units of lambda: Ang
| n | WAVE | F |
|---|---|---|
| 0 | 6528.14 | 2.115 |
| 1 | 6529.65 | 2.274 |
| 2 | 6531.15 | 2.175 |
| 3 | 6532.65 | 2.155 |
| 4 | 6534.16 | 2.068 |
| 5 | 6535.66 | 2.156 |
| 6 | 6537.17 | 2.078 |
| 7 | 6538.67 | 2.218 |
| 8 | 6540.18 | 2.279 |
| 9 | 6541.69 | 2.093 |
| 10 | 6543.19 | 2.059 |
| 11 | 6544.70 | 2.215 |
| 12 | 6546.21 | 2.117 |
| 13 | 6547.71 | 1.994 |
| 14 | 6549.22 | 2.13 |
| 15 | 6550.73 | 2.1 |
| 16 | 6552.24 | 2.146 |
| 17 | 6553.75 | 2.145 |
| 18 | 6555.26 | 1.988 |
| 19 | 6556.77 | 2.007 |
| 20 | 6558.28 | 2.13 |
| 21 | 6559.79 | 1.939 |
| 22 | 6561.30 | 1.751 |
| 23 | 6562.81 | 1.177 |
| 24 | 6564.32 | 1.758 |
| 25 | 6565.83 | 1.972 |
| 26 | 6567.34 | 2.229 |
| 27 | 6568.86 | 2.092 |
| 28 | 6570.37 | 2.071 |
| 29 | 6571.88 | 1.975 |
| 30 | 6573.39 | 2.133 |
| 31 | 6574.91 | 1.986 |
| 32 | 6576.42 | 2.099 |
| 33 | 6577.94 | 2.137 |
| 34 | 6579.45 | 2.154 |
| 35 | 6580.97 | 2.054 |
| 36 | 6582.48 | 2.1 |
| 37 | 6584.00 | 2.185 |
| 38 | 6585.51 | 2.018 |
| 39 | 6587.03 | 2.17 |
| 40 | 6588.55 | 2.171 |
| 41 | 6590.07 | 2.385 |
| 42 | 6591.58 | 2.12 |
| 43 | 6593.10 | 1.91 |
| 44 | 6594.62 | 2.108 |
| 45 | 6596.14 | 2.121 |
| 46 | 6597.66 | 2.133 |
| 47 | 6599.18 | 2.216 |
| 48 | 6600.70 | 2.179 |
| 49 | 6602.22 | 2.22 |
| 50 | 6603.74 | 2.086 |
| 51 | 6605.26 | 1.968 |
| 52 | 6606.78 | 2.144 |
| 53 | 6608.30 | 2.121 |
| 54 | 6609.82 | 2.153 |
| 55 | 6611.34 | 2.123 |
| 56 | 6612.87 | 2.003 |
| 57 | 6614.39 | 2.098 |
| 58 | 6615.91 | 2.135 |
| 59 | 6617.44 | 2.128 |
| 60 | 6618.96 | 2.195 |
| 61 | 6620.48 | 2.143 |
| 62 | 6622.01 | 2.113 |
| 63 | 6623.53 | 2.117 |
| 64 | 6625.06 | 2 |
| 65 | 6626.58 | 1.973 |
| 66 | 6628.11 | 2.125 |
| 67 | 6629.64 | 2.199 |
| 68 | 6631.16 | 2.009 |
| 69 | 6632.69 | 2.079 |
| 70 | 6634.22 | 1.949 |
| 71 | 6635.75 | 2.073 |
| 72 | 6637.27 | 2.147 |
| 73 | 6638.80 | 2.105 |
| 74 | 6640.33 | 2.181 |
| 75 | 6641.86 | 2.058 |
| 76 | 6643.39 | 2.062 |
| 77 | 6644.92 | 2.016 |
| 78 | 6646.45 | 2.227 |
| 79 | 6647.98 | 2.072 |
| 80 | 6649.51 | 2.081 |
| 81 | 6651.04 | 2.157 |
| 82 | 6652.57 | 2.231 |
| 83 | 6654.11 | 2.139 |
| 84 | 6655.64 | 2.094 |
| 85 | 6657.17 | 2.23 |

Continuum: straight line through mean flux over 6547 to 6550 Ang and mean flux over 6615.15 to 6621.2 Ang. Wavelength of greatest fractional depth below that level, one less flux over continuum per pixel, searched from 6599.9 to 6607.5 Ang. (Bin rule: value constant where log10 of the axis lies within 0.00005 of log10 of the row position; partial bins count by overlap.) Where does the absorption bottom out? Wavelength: 6605.26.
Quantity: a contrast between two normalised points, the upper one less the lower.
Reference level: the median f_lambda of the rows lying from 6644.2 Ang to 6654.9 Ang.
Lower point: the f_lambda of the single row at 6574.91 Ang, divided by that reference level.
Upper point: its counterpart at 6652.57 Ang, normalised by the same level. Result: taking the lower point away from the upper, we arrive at 0.11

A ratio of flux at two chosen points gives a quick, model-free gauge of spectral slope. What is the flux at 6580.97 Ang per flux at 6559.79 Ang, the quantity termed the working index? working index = 1.06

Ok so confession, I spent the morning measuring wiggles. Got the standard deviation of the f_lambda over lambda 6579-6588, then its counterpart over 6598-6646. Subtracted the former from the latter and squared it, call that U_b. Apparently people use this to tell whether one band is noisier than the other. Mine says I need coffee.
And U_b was 0.0001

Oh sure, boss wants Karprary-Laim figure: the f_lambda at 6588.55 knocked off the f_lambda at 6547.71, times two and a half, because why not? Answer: -0.44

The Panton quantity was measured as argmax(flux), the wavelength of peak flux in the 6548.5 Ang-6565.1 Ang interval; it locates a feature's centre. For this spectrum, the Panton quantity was 6552.24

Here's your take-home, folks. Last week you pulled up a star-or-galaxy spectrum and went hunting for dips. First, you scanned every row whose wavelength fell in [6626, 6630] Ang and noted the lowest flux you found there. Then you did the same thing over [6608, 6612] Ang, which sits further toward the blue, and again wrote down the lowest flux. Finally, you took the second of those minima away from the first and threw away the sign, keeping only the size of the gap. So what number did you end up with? 0.148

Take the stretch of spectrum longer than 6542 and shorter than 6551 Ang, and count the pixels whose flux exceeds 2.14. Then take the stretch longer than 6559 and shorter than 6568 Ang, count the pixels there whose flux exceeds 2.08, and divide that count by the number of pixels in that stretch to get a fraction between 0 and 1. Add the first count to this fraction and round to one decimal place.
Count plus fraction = 1.2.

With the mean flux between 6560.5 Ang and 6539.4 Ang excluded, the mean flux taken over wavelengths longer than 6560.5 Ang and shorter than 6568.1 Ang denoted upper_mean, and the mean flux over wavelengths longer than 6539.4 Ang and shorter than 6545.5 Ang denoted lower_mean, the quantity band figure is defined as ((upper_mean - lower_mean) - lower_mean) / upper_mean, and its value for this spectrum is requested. -1.43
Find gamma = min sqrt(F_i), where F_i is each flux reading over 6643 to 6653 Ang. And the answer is 1.420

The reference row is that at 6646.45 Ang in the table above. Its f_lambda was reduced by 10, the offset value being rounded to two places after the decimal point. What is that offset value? -7.77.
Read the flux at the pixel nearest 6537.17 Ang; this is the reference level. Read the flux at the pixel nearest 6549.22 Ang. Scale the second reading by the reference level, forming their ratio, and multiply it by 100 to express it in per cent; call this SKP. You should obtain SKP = 103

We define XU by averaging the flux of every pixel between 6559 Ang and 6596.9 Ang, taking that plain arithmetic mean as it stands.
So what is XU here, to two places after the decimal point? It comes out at 2.03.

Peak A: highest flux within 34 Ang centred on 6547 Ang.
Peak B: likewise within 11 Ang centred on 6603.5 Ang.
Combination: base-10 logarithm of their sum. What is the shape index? 0.653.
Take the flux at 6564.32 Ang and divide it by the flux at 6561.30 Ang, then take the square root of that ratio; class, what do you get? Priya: 1.002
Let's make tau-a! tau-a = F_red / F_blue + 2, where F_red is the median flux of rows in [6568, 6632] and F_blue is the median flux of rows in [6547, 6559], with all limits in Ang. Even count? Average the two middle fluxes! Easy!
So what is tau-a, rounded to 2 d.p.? 3.00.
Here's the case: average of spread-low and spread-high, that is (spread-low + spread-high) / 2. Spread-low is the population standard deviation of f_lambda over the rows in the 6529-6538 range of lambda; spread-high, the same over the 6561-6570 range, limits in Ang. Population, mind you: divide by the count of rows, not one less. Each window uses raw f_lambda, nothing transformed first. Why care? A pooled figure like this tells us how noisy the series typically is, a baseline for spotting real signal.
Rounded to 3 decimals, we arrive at 0.203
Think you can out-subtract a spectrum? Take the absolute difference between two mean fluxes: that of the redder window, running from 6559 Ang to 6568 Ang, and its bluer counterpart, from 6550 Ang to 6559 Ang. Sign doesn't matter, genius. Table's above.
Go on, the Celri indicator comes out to 0.28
